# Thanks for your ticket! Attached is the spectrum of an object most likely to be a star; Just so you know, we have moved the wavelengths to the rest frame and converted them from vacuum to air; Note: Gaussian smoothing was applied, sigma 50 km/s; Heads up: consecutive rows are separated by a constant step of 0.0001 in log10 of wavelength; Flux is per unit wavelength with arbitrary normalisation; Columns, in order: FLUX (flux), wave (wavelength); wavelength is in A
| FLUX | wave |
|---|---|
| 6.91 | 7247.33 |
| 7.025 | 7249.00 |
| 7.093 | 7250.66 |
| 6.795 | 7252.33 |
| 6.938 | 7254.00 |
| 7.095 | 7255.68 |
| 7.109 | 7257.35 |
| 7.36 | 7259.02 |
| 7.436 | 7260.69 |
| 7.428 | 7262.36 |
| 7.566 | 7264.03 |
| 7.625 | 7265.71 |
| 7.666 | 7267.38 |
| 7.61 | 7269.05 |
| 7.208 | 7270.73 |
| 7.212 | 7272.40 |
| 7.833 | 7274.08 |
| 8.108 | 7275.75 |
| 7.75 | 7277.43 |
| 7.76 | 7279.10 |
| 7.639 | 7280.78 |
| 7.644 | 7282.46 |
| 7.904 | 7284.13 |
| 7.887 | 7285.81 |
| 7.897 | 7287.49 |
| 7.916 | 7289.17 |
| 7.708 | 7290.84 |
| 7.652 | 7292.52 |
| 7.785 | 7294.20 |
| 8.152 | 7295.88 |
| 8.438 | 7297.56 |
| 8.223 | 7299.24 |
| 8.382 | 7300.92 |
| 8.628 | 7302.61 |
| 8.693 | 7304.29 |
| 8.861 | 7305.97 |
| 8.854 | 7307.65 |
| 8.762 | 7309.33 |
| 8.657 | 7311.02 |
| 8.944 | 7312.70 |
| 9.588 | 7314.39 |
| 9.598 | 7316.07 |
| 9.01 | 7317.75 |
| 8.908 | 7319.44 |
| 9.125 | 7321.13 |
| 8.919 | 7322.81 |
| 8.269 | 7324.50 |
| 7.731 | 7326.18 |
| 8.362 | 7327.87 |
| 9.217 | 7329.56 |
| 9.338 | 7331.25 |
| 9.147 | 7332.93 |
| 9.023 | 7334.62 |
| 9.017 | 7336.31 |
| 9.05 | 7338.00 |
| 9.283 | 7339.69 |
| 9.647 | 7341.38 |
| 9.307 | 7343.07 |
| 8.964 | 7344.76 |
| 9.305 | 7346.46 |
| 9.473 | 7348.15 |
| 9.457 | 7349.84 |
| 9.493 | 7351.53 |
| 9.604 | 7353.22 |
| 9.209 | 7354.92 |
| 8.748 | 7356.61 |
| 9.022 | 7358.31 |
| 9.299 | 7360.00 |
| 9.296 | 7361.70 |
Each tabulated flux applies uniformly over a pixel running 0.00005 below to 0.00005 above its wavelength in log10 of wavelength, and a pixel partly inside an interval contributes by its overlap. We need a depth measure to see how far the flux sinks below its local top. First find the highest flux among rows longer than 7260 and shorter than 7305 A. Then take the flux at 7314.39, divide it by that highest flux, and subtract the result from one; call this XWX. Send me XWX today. -0.10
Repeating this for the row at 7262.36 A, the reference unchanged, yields 0.15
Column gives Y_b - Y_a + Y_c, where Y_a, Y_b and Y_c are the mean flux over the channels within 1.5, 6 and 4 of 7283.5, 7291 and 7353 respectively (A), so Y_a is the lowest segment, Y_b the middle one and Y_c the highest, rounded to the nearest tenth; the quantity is 9.4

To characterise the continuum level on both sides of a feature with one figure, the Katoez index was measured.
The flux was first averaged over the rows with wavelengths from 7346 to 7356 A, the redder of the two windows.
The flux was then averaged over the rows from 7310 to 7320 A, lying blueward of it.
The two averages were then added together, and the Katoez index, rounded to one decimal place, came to 18.5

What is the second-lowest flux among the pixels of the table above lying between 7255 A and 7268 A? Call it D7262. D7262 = 7.109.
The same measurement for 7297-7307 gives 8.382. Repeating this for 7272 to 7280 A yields 7.75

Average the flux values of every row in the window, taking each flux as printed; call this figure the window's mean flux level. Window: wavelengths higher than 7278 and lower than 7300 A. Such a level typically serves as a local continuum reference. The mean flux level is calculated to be 7.9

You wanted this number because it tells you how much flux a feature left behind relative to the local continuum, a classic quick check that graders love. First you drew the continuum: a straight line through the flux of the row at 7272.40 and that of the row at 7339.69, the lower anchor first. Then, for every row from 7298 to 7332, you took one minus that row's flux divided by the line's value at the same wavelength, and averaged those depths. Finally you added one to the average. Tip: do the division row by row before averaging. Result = 0.97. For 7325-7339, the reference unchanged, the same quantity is 1.02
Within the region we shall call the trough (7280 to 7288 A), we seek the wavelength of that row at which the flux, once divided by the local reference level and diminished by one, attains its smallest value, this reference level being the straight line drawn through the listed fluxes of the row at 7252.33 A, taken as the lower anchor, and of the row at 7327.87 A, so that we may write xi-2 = 7282.46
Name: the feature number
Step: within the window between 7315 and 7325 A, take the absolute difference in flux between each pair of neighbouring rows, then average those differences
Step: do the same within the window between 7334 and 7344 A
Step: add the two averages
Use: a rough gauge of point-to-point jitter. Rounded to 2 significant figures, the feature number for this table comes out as 0.55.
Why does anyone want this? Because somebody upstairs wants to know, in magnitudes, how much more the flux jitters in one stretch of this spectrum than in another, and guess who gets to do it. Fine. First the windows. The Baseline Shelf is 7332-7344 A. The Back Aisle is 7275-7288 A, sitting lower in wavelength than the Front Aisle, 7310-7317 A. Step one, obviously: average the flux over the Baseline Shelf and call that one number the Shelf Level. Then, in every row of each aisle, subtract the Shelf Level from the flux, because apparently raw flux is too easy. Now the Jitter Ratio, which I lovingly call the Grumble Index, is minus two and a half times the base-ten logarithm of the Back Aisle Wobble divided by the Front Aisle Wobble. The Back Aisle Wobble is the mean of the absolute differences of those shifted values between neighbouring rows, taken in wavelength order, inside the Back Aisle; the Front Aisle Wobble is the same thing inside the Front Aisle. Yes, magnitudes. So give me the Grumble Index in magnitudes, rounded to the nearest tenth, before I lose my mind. 1.1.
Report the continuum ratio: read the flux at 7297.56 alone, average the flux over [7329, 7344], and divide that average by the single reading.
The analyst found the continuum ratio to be 1.09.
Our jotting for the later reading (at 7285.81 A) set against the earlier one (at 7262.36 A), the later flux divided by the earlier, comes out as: 1.06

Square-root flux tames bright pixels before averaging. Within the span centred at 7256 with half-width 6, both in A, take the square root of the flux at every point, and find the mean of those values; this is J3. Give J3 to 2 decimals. 2.67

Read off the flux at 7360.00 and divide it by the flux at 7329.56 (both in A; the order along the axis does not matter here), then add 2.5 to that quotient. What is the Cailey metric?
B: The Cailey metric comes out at 3.51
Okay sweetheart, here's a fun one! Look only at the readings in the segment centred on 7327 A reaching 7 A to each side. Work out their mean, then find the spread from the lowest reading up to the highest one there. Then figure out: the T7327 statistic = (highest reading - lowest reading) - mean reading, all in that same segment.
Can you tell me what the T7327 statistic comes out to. -7.2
